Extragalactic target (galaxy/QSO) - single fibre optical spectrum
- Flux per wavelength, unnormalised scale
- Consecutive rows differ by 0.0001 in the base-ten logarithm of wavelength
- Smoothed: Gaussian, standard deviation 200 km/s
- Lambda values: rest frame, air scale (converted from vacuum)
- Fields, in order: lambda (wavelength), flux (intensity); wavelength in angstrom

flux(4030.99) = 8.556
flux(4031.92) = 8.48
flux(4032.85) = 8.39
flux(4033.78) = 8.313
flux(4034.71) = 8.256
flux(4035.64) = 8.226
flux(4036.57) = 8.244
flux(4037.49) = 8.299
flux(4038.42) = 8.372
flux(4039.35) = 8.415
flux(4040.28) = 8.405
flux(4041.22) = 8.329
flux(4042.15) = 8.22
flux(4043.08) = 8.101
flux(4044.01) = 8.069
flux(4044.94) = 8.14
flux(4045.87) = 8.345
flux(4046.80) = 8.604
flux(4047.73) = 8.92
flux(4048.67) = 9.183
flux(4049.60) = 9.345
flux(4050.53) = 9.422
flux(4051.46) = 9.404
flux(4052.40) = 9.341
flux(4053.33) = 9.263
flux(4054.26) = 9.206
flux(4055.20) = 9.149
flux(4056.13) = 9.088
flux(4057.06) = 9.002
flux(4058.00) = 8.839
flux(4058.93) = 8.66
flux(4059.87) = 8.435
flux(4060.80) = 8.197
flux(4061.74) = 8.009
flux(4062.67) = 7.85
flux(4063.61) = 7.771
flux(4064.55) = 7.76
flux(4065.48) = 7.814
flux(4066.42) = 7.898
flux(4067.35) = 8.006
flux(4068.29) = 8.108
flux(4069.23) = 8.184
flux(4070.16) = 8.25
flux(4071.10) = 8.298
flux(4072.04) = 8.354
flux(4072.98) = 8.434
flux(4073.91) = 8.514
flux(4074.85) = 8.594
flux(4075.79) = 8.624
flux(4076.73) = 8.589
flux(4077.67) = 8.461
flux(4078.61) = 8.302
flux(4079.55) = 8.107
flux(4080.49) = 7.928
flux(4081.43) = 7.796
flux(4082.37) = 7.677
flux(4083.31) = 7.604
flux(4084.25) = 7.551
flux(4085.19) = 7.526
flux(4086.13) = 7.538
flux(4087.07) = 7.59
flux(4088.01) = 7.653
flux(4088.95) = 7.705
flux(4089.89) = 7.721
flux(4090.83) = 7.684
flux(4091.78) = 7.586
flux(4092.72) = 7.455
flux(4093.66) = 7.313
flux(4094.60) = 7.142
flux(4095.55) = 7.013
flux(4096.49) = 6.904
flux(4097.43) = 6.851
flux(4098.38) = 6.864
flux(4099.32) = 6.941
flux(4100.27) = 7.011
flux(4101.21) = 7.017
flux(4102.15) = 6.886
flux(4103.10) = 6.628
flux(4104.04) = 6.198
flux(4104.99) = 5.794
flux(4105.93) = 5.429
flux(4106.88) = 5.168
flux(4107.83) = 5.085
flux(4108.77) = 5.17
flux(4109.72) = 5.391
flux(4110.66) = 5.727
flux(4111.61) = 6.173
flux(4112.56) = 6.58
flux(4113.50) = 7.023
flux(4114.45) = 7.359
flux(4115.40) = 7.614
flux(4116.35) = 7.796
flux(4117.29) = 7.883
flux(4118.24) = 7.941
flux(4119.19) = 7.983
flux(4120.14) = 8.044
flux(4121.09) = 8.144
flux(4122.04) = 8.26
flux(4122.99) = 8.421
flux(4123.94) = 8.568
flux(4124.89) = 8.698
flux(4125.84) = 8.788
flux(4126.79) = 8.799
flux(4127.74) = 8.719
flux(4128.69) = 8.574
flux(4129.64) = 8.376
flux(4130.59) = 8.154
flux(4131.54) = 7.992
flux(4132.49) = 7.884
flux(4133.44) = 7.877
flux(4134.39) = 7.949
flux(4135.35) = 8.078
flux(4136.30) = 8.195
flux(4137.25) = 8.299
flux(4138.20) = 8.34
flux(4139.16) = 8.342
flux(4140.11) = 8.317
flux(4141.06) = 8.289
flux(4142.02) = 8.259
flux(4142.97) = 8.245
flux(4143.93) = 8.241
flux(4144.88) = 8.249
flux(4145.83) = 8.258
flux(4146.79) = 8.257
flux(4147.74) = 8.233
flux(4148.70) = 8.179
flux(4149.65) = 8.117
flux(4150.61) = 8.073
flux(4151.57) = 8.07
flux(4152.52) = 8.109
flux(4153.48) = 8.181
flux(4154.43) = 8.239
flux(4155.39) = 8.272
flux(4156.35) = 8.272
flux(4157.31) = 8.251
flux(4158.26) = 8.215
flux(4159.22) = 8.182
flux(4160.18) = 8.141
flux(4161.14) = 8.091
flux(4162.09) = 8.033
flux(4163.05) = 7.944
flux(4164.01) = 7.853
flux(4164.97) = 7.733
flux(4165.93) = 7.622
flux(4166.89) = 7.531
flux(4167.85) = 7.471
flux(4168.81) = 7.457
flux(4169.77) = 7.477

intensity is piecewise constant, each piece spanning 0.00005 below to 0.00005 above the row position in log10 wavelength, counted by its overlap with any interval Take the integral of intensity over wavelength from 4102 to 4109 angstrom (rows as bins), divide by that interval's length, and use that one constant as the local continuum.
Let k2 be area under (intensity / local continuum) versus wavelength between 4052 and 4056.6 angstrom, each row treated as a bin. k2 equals 7.4 angstrom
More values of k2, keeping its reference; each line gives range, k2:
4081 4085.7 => 6.2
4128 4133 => 7.1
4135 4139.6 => 6.6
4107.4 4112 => 4.4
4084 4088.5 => 5.9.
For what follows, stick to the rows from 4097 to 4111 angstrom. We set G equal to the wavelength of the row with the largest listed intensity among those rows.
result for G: 4101.21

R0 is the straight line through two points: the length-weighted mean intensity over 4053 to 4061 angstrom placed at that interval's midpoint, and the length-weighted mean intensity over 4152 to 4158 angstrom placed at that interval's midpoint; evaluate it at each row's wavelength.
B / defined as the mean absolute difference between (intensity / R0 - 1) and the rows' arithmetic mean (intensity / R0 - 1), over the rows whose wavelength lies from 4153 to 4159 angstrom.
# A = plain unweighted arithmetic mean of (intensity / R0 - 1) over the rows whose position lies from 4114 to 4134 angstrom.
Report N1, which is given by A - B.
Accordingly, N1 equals -0.03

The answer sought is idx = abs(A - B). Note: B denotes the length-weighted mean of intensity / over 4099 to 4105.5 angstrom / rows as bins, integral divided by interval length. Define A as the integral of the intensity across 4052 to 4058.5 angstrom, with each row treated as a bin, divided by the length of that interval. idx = 2.5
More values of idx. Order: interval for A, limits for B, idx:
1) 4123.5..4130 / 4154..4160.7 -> 0.4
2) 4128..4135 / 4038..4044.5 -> 0.1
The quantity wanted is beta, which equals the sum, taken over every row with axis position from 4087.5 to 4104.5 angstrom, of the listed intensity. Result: 129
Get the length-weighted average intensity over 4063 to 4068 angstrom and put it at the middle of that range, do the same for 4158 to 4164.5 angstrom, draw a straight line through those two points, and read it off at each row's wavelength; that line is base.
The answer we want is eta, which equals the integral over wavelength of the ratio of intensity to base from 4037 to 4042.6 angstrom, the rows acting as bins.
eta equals 6.0 angstrom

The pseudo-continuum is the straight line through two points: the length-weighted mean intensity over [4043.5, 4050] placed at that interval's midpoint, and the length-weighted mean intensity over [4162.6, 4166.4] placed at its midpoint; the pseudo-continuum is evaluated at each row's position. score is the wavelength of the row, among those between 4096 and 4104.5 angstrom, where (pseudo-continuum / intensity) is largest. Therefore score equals 4104.04 angstrom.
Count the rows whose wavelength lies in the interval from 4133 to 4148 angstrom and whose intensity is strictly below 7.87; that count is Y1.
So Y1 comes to 0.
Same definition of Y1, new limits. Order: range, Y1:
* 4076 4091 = 11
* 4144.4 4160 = 0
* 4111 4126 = 6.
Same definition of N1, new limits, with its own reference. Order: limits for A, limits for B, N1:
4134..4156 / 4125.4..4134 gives -0.05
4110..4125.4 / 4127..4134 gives -0.13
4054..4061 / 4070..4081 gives -0.03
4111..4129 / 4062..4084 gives -0.09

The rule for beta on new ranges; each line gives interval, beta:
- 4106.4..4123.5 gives 126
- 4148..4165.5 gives 146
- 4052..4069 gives 152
